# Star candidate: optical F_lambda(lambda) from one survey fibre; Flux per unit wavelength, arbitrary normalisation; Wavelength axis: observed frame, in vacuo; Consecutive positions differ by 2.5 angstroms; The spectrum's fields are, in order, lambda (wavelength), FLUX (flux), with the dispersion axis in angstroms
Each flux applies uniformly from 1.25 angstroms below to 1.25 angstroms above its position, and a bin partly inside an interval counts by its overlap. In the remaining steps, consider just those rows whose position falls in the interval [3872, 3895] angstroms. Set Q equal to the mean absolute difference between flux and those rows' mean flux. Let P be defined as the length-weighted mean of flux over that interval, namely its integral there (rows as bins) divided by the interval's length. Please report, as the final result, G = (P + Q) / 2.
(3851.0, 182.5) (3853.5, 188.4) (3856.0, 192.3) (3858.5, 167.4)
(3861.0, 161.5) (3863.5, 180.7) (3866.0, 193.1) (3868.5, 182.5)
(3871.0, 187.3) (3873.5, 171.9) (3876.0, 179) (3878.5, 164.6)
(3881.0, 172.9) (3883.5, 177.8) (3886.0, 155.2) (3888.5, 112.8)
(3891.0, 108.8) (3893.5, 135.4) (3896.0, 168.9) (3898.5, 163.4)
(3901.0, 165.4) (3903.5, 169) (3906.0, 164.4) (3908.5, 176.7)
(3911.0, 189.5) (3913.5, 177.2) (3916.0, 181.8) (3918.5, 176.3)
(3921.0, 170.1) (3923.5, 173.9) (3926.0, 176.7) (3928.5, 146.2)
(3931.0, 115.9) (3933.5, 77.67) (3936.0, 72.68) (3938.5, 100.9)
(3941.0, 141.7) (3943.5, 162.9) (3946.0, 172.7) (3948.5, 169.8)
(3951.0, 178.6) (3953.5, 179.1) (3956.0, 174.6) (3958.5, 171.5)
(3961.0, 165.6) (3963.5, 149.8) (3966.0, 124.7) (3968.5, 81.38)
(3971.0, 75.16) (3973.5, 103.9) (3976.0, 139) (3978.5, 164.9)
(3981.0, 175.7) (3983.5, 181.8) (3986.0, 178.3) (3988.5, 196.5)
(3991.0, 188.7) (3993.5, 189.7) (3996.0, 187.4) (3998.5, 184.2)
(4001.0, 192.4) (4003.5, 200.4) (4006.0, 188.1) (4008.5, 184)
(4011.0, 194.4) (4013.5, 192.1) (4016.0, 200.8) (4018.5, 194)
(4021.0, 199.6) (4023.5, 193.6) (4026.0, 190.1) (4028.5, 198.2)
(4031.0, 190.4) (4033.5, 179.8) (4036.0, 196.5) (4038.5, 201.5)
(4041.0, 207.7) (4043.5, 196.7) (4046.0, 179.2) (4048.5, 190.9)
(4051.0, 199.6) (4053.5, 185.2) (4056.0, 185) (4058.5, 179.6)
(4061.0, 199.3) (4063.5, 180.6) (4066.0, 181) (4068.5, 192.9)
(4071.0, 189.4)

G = 88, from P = 154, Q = 23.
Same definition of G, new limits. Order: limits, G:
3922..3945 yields 82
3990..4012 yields 97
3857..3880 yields 93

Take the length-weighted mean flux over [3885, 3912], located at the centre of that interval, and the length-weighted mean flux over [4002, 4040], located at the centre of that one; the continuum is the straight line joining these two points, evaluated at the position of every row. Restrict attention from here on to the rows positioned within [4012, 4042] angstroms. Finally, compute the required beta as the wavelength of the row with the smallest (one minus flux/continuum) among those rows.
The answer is 4016.0 angstroms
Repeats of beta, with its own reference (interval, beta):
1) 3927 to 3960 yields 3951.0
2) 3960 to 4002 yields 3988.5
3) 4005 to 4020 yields 4016.0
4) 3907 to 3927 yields 3911.0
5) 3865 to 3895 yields 3866.0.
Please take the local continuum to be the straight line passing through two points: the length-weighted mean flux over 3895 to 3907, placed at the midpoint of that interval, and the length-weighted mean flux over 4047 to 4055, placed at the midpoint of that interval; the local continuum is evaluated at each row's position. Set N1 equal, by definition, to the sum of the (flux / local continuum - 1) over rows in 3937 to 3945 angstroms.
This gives -0.66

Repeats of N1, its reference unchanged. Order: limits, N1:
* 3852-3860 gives 0.45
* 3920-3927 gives 0.06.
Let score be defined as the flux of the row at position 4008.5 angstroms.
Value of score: 184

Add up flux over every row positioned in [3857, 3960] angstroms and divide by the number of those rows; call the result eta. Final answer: 160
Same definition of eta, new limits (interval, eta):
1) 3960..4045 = 176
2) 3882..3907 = 152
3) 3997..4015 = 191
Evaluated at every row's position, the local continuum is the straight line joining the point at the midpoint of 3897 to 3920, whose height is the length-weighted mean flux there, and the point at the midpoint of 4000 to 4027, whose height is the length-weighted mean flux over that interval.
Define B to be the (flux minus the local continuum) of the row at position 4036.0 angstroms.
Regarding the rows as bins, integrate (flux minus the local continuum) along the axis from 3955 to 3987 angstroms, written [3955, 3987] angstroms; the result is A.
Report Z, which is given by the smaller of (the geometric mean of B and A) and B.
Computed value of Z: -1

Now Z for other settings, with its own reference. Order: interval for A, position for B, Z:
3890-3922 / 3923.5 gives -3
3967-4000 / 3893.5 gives -35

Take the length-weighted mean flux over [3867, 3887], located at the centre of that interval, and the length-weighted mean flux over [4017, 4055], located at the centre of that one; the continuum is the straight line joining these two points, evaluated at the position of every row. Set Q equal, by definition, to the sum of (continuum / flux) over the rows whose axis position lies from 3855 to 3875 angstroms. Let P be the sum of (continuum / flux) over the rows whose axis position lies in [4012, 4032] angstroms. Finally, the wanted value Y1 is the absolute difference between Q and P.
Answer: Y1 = 0.2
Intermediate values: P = 7.9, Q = 7.7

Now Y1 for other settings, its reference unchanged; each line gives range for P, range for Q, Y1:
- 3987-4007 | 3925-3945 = 4.9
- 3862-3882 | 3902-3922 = 0.4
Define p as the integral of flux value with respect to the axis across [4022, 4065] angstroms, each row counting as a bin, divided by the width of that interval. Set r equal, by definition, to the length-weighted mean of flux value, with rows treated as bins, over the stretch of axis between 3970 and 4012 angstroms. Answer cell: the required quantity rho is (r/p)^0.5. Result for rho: 0.95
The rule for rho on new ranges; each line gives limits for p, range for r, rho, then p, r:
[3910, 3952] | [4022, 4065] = 1.12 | 152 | 191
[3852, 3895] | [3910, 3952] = 0.95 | 167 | 152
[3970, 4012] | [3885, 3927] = 0.97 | 172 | 163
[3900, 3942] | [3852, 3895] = 1.05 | 152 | 167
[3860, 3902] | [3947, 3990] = 0.97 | 164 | 154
